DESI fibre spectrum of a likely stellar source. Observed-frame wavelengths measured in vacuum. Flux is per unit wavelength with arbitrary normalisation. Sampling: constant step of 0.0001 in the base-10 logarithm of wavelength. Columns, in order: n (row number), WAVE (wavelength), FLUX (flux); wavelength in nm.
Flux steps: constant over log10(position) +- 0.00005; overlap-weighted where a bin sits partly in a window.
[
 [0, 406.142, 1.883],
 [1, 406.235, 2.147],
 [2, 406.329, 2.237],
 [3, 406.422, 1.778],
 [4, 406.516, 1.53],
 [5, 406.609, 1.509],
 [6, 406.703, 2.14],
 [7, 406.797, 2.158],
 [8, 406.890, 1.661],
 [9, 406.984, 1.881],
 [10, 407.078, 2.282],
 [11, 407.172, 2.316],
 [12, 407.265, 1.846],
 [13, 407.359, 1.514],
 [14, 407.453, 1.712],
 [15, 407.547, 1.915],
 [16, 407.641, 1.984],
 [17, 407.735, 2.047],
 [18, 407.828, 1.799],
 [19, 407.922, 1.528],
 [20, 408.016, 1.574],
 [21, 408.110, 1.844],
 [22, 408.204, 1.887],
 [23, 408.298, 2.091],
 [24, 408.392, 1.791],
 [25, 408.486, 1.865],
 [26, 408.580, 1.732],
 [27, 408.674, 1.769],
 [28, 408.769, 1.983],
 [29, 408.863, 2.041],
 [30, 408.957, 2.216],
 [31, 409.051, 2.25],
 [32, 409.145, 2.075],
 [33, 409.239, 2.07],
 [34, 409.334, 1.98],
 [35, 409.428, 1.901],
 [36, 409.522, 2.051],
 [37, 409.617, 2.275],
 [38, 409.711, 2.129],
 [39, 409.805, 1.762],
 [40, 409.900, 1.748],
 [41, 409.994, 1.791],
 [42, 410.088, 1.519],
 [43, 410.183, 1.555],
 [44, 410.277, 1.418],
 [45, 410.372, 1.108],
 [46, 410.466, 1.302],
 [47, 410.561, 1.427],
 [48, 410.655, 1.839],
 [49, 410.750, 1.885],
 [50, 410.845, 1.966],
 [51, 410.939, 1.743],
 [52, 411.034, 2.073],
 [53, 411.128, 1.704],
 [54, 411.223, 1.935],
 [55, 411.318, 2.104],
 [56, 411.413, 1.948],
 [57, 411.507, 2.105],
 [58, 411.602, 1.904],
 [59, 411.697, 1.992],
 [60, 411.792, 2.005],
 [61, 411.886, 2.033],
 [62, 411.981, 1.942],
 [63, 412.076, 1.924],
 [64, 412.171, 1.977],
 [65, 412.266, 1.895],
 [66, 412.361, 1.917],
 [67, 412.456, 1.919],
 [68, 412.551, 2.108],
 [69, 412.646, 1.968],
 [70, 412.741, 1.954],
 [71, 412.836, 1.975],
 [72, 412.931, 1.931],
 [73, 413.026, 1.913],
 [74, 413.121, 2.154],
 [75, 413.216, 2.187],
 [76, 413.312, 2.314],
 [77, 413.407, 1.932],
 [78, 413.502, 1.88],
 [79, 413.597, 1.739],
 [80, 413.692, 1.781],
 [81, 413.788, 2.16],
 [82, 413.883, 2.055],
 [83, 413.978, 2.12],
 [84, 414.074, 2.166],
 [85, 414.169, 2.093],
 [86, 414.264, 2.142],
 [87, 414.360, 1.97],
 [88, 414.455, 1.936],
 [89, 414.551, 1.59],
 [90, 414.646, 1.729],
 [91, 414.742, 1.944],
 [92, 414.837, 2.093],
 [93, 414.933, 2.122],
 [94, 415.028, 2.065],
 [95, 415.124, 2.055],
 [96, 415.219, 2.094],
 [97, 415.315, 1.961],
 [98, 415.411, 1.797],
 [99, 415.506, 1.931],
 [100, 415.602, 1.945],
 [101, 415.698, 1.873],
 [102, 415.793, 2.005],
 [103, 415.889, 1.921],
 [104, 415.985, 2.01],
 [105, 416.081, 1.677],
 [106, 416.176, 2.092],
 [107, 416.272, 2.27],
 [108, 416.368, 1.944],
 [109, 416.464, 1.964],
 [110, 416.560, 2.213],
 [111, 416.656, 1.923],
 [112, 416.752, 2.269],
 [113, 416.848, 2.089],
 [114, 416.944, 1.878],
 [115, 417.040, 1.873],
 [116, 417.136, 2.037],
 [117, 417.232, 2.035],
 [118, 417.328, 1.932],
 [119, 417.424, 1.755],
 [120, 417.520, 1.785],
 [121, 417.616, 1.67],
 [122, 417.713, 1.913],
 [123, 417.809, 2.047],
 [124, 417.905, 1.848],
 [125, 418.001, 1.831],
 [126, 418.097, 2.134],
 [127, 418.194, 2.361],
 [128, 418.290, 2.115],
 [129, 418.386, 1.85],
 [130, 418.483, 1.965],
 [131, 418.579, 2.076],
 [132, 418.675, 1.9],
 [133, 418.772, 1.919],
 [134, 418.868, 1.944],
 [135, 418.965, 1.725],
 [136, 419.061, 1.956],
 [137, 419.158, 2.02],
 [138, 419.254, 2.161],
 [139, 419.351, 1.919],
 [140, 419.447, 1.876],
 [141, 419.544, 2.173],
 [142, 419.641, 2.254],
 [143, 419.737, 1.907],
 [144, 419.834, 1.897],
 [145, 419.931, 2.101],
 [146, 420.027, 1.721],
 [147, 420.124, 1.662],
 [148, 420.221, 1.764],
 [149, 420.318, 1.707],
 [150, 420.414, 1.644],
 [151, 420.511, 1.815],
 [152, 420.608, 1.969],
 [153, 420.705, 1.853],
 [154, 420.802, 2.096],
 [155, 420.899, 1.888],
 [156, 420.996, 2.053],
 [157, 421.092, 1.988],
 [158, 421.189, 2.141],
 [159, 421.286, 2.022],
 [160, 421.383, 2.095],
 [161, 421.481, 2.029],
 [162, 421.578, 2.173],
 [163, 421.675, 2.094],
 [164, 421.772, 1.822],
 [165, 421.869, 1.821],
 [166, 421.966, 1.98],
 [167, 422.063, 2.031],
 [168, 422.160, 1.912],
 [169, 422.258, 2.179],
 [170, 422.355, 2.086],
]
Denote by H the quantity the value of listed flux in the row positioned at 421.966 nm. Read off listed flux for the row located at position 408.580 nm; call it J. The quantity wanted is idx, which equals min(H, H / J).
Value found 1.1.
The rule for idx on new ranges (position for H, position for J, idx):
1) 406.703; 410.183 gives 1.4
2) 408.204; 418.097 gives 0.9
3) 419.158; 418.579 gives 1.0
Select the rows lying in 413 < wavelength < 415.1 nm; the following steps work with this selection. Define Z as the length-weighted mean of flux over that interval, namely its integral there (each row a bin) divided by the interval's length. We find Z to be 2.00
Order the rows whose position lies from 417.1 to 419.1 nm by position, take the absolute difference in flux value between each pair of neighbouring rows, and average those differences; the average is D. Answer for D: 0.15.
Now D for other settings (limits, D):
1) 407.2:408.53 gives 0.18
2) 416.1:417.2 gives 0.20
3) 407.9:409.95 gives 0.14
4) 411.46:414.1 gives 0.10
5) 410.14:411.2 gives 0.22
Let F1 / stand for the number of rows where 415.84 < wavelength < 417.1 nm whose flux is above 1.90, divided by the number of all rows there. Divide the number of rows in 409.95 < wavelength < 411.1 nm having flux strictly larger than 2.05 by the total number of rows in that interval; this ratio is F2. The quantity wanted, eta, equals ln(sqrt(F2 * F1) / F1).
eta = -1.1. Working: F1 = 0.77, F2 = 0.08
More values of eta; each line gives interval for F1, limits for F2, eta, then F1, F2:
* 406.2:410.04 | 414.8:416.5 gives -0.1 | 0.51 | 0.39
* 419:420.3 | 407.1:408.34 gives -0.7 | 0.62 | 0.15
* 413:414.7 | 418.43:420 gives -0.4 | 0.72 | 0.31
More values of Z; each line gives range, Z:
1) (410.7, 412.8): 1.95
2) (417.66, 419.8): 1.99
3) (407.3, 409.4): 1.89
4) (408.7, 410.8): 1.83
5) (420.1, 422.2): 1.94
